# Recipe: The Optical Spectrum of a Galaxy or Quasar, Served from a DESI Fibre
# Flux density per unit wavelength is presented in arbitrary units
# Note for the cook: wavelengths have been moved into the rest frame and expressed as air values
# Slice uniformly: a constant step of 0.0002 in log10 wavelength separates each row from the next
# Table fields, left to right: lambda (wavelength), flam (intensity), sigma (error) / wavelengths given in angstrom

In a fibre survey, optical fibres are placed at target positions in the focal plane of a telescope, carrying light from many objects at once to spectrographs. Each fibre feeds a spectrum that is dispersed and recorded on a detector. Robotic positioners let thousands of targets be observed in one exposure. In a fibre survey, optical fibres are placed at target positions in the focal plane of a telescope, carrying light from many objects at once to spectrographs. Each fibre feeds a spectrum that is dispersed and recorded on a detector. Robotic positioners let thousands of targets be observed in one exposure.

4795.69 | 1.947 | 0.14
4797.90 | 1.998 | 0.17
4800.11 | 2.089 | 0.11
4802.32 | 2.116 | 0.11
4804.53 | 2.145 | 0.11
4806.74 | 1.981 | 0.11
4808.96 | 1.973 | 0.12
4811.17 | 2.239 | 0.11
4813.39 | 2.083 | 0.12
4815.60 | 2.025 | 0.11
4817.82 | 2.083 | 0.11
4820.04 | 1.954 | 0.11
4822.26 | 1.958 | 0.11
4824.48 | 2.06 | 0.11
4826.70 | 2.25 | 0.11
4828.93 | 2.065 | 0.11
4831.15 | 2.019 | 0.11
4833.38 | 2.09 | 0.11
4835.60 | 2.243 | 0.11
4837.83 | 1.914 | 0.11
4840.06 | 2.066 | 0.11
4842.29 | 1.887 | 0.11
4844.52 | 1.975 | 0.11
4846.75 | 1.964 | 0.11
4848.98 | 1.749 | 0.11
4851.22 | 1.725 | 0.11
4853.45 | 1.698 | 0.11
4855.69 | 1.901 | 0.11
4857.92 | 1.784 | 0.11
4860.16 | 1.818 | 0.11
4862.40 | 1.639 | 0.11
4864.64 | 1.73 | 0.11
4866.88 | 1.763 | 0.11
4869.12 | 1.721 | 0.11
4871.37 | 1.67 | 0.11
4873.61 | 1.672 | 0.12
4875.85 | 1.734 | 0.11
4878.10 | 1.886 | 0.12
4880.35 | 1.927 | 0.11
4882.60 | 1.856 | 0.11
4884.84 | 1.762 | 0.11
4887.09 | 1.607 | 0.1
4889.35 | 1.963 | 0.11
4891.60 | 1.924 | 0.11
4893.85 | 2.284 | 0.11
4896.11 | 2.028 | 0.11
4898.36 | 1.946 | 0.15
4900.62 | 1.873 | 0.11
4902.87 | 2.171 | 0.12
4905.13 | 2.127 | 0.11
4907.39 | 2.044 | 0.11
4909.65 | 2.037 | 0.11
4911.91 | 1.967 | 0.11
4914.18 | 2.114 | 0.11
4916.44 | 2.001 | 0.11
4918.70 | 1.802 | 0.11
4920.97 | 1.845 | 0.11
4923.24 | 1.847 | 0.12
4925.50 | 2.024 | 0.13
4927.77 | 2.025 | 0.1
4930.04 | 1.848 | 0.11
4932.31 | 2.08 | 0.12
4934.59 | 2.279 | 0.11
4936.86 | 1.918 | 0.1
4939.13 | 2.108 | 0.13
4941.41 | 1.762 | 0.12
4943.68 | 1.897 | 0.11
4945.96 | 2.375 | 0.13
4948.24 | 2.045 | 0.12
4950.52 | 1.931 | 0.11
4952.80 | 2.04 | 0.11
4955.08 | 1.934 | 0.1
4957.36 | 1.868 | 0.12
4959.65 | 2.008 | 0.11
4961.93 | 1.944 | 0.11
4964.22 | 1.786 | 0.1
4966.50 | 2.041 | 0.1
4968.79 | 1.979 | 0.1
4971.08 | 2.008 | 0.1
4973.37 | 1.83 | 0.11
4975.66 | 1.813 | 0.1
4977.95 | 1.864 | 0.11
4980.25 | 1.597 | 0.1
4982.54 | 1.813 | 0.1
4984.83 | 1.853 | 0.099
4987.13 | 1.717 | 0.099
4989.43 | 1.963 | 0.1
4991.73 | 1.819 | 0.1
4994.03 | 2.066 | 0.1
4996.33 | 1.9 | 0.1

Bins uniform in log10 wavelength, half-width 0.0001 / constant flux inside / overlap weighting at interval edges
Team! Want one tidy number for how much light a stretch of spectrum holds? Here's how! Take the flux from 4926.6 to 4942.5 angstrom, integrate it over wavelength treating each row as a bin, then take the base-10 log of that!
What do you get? 1.503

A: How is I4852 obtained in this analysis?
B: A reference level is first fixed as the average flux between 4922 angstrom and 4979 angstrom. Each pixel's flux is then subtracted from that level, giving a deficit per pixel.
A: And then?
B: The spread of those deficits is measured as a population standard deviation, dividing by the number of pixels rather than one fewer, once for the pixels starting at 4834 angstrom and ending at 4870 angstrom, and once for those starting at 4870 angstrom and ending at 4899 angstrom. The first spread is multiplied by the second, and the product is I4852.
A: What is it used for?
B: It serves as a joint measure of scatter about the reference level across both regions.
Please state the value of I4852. 0.0267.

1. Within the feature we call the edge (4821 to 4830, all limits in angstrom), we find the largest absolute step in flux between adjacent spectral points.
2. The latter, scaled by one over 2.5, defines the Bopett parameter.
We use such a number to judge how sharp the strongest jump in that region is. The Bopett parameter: 0.076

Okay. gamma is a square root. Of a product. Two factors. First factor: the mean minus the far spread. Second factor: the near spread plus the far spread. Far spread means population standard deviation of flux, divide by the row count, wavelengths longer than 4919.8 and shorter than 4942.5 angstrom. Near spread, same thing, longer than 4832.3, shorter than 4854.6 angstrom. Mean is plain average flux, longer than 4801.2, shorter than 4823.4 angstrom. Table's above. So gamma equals 0.78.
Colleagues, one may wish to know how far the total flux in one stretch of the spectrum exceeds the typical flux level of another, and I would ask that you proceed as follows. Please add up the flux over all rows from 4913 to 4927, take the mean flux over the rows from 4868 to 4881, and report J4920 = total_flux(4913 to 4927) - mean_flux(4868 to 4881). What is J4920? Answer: 9.9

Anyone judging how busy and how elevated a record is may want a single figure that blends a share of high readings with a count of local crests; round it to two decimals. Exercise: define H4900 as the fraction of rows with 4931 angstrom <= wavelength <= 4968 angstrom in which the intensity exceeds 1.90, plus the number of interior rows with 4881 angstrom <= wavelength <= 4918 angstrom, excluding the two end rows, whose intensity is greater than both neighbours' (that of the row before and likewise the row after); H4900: 4.75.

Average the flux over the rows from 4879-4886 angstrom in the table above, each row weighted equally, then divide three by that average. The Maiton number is 1.62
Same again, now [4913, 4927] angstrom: 1.55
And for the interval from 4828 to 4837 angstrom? 1.43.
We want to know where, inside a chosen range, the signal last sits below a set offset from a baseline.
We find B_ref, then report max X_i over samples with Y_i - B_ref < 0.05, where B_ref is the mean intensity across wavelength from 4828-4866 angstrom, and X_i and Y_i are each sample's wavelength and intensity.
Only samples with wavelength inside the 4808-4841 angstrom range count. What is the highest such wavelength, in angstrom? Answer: 4837.83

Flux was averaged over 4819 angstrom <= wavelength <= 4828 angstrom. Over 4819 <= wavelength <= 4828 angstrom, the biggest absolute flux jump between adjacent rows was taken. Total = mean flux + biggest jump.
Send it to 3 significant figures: 2.25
